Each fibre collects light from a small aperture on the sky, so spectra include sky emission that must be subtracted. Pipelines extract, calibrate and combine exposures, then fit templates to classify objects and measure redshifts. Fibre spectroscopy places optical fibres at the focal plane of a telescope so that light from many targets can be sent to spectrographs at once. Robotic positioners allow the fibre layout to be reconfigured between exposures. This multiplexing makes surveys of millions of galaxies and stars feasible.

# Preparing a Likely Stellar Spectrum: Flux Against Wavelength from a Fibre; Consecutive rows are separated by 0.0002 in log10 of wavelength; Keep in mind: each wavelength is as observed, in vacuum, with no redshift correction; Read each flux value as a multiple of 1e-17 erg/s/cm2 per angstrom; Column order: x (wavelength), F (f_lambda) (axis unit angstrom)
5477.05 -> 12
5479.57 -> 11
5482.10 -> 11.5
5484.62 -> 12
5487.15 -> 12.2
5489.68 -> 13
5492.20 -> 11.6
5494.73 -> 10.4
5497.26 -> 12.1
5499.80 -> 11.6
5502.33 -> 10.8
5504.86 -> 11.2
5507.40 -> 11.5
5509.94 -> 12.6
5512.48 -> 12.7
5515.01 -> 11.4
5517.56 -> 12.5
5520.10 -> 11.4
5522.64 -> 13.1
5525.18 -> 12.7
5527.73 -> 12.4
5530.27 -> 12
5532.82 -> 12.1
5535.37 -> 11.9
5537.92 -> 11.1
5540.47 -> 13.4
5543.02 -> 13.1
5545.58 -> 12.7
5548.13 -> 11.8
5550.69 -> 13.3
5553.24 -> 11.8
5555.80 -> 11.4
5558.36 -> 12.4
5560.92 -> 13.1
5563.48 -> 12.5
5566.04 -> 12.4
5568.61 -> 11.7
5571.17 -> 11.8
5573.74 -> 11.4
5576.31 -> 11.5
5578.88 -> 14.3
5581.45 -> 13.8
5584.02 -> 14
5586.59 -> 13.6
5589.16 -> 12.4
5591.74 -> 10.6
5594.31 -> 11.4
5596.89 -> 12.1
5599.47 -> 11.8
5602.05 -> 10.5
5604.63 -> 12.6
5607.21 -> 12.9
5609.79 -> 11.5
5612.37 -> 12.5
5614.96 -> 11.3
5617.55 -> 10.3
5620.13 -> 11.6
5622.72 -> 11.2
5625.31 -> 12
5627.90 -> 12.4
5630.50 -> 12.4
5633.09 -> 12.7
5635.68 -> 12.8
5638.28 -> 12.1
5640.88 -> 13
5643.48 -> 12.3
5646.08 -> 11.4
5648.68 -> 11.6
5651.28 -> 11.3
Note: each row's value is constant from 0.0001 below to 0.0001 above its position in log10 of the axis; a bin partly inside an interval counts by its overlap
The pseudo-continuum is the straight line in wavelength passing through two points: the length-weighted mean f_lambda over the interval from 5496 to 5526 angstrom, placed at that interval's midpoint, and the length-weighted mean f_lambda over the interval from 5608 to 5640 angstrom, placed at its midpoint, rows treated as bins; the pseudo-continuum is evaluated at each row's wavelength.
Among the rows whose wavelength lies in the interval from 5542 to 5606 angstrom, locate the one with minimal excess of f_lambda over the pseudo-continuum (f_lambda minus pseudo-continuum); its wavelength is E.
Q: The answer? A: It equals 5602.05 angstrom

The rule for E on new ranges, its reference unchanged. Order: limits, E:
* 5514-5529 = 5515.01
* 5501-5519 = 5502.33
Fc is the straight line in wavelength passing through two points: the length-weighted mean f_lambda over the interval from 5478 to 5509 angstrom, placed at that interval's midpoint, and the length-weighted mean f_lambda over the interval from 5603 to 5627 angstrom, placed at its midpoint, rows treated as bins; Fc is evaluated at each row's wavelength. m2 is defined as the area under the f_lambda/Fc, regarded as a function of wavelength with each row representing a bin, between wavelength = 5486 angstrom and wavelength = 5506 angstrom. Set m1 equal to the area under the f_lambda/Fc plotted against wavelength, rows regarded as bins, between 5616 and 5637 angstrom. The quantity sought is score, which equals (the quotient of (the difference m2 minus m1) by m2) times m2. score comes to -1.2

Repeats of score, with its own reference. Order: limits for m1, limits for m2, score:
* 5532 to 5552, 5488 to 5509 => -0.4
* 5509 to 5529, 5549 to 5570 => 0.9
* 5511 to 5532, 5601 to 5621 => -2.3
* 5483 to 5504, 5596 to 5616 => -0.9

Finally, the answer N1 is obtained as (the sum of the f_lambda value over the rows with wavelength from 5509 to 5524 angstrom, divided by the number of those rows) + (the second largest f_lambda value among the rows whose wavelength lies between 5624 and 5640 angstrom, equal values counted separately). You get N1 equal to 25.0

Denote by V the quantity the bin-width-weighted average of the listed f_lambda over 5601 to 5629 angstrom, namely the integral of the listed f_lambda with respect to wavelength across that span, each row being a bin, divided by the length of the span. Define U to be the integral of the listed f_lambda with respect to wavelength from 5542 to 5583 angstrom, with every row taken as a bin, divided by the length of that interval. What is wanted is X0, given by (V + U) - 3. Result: 21.2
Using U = 12.4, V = 11.7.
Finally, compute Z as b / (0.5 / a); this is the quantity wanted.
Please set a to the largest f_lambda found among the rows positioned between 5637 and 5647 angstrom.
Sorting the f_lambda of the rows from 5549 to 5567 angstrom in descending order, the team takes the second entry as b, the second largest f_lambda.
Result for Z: 341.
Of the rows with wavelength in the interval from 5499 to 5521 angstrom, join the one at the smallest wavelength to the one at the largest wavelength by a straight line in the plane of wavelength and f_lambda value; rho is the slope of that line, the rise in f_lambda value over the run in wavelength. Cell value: -0.010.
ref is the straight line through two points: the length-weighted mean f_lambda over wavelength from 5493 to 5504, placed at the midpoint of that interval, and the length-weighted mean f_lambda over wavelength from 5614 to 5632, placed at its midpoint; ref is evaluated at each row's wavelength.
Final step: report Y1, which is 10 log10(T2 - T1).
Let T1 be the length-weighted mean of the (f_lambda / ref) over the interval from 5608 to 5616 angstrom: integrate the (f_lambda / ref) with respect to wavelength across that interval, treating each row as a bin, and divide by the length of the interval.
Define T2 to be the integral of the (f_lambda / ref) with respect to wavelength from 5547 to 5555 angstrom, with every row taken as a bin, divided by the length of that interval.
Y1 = -12.9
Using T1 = 1.02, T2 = 1.08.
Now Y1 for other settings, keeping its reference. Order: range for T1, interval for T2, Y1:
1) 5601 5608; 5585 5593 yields -15.4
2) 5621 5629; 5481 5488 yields -13.6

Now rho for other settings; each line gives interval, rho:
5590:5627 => 0.042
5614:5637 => 0.072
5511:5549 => -0.025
